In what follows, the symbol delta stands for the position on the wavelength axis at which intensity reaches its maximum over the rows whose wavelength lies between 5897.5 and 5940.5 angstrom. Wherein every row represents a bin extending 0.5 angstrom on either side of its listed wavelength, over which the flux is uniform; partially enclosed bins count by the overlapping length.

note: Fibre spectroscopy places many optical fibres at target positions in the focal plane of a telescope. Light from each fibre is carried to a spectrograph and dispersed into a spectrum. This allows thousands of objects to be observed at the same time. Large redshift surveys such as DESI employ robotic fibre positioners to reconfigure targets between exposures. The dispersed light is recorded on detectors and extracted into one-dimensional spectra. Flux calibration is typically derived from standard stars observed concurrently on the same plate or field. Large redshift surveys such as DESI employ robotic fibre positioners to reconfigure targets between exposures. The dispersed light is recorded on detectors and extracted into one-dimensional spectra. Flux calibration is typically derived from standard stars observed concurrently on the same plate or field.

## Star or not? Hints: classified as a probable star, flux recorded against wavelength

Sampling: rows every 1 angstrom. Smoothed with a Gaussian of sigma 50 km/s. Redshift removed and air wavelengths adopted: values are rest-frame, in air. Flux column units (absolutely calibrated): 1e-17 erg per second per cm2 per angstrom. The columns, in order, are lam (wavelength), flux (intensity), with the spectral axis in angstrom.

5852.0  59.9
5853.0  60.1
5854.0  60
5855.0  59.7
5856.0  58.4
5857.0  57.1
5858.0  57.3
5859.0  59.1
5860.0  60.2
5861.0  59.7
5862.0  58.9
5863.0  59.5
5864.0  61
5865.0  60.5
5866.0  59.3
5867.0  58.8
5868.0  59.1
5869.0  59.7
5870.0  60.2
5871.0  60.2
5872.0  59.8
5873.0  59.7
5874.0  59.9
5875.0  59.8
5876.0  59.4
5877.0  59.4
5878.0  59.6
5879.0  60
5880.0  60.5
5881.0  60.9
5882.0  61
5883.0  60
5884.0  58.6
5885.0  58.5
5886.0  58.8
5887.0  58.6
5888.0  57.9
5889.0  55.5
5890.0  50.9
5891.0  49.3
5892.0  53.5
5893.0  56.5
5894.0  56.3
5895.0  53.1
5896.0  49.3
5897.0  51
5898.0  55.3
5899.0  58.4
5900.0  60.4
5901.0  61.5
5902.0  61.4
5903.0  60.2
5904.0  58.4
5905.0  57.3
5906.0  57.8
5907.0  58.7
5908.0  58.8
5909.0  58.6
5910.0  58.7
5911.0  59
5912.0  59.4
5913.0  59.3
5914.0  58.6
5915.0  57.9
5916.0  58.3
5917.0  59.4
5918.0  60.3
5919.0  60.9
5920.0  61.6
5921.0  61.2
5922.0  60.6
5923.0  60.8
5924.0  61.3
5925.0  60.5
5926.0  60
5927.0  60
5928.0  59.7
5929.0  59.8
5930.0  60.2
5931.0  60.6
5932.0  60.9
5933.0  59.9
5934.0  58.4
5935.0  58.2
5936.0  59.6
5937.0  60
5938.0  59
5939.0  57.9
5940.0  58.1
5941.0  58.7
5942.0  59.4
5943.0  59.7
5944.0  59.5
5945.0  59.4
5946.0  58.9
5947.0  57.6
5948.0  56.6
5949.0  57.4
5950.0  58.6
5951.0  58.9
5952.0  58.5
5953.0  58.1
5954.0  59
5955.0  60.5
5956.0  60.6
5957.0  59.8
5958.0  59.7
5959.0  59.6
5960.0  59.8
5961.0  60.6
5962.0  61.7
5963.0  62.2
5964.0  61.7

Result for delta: 5920.0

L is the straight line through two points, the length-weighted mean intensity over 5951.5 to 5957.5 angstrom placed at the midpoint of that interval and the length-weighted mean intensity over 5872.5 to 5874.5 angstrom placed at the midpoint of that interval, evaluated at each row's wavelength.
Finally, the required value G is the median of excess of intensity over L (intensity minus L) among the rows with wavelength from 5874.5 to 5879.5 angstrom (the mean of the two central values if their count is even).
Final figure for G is -0.18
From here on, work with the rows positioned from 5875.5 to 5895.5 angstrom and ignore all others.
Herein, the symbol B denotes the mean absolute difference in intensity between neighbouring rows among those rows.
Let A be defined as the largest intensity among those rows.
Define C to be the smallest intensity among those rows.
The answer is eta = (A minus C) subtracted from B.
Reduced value -10.4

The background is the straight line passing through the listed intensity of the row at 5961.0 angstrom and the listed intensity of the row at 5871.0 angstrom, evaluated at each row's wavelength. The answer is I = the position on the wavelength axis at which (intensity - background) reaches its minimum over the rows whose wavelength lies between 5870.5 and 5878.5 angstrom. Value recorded 5877.0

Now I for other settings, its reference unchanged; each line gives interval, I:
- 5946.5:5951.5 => 5948.0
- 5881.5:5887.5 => 5885.0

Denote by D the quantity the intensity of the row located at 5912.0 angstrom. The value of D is 59.4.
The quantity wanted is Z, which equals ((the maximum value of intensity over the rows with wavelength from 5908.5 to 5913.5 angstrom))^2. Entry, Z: 3528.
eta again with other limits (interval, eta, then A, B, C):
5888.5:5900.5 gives -8.2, 60.4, 2.9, 49.3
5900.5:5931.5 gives -3.8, 61.6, 0.5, 57.3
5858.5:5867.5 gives -1.4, 61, 0.8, 58.8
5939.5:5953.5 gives -2.5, 59.7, 0.6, 56.6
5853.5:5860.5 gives -2.1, 60.2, 1.0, 57.1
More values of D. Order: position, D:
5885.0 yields 58.5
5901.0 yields 61.5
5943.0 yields 59.7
